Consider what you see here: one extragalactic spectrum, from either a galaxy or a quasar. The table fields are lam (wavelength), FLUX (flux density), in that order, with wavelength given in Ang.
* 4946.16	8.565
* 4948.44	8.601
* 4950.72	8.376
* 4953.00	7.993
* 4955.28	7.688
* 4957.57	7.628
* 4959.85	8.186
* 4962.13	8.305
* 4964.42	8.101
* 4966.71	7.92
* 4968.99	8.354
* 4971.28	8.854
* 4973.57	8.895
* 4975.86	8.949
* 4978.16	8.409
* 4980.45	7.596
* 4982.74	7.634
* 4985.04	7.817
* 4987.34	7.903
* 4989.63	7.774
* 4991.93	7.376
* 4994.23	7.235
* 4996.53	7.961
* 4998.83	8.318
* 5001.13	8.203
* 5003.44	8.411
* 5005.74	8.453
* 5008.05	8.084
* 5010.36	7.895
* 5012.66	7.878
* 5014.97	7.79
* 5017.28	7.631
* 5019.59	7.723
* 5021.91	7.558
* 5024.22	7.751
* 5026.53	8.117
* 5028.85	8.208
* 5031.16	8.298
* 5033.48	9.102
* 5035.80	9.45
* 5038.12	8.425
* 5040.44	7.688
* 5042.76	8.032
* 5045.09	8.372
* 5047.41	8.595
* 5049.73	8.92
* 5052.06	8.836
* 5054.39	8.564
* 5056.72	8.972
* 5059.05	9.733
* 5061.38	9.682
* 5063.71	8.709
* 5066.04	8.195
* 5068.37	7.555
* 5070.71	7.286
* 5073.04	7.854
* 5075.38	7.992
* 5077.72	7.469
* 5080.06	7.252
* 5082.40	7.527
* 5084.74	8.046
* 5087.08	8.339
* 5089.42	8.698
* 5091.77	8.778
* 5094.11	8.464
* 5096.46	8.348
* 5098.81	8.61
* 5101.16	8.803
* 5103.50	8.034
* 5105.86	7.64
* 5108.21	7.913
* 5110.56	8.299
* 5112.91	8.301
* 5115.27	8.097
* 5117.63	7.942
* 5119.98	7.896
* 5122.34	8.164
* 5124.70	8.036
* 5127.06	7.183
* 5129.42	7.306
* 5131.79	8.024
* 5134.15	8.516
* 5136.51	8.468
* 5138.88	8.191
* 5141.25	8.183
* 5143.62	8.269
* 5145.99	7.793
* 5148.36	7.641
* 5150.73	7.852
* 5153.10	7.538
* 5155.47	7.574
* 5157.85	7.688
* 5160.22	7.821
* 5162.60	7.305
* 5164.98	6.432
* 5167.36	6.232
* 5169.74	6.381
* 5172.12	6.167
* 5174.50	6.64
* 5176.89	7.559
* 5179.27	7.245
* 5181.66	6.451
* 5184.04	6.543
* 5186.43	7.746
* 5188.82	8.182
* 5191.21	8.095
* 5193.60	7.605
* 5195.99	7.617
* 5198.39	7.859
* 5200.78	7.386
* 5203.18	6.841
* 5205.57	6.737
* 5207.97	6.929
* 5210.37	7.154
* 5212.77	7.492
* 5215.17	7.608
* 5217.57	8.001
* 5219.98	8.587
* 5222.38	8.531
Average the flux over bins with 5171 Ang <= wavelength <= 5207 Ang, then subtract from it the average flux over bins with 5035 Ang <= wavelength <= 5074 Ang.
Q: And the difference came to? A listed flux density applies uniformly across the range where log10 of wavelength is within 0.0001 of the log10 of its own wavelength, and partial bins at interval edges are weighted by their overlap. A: -1.3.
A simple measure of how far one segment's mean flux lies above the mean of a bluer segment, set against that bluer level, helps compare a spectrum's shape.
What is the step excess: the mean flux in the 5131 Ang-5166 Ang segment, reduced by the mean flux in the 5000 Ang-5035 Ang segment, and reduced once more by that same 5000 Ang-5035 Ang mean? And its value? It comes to -8.3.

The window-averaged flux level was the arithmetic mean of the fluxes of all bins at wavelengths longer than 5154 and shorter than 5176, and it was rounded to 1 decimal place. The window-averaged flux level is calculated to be 6.9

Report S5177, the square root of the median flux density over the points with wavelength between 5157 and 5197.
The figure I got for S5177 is 2.70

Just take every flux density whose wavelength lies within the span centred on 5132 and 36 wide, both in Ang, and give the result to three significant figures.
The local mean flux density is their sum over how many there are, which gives 7.98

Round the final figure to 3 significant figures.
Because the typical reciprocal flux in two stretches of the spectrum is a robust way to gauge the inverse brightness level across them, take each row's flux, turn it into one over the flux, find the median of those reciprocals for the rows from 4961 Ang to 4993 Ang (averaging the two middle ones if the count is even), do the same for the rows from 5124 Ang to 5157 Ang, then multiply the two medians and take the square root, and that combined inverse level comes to 0.125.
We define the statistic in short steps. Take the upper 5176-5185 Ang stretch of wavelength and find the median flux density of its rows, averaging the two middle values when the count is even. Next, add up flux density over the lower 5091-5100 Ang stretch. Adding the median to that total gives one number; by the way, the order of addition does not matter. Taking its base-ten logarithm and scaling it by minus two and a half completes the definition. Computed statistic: -4.03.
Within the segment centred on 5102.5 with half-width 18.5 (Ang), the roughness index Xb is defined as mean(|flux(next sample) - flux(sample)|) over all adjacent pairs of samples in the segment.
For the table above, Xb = 0.26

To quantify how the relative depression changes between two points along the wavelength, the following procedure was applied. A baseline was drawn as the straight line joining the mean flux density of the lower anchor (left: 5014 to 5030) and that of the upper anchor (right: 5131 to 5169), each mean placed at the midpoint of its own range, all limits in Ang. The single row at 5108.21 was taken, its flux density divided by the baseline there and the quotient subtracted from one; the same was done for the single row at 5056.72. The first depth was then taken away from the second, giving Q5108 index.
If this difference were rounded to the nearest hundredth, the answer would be -0.13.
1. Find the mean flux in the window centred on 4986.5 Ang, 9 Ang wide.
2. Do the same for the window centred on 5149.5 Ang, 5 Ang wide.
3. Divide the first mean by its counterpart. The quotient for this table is 1.00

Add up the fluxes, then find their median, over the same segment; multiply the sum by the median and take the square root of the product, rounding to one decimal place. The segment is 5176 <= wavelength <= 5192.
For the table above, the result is 19.8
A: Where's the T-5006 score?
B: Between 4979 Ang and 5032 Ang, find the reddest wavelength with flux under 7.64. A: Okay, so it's 5021.91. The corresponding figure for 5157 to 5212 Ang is 5210.37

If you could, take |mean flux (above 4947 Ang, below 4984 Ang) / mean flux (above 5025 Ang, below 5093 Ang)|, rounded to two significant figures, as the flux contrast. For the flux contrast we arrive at 0.98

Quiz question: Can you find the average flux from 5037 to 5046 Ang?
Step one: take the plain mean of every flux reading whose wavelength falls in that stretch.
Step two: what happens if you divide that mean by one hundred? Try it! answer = 0.081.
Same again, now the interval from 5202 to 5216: 0.071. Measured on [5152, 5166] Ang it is 0.074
